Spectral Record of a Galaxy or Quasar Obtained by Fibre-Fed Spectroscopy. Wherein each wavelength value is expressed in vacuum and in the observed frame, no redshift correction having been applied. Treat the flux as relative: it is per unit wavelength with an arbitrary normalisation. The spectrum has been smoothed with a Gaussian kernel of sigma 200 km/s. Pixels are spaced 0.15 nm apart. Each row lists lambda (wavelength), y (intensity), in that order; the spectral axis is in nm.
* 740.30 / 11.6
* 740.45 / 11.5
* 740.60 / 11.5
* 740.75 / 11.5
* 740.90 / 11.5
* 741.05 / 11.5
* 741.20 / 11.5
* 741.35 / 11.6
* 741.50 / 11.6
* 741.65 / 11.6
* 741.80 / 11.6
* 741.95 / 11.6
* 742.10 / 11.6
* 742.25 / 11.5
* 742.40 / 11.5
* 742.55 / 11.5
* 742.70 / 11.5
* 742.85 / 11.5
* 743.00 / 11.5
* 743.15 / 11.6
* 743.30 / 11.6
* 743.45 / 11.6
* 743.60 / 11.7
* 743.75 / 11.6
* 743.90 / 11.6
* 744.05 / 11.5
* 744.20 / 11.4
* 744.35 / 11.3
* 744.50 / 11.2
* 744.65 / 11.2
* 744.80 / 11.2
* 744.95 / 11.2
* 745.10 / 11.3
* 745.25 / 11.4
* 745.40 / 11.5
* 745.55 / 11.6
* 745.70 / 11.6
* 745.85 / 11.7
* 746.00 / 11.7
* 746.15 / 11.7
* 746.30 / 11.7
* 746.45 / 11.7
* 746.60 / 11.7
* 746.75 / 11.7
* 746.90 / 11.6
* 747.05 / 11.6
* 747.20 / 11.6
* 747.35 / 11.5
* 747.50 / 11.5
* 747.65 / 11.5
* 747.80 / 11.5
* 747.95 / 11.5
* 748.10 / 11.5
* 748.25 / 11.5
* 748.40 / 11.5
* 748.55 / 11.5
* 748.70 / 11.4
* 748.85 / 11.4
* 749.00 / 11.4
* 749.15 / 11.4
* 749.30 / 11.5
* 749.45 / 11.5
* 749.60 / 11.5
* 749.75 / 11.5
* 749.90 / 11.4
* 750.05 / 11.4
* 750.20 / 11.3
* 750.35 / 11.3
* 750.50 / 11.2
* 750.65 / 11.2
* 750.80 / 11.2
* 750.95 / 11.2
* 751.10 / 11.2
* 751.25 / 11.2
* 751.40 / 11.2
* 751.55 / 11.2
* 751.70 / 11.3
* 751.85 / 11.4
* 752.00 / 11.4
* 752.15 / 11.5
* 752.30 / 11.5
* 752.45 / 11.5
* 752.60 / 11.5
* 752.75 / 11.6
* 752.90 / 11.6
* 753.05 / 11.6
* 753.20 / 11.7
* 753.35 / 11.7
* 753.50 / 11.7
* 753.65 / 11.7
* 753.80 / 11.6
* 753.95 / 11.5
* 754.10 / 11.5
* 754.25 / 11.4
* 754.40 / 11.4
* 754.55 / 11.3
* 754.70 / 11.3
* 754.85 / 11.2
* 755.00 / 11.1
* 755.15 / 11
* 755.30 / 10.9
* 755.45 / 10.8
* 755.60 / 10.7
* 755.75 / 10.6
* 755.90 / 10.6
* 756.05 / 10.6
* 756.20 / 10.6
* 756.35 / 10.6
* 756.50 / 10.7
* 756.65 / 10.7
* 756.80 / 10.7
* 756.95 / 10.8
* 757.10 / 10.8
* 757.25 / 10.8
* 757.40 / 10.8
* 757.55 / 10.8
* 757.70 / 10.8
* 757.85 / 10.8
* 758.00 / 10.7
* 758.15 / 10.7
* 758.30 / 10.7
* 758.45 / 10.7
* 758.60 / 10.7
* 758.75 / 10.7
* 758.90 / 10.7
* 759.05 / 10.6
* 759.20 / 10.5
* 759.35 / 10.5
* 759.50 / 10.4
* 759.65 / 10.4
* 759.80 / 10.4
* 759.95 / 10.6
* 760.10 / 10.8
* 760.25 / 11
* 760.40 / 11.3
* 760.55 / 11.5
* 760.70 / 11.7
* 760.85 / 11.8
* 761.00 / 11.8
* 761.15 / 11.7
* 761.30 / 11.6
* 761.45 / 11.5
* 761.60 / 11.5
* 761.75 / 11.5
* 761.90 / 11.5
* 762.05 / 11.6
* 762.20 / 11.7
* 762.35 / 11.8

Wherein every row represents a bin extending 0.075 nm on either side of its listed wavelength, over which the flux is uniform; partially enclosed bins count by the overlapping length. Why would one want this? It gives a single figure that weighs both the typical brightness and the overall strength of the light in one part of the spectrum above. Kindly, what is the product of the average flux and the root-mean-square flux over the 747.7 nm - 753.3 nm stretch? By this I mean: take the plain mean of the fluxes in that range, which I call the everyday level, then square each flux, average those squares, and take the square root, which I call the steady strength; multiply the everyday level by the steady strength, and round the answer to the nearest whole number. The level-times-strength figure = 130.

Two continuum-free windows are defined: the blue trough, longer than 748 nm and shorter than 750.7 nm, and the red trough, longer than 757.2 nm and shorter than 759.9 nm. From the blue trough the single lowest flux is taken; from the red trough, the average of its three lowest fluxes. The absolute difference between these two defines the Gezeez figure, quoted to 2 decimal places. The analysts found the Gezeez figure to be 0.80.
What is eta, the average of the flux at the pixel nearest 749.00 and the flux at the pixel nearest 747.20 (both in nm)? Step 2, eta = 11.5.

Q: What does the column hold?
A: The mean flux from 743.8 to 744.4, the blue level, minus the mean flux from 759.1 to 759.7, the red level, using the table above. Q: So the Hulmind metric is 1.0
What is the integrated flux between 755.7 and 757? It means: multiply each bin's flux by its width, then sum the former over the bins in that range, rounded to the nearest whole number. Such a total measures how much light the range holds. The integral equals 14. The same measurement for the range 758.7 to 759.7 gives 11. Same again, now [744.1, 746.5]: 28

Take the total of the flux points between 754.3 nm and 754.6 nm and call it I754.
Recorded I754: 22.7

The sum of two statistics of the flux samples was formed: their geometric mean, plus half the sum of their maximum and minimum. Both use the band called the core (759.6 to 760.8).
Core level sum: 22.0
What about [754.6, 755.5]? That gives 22.1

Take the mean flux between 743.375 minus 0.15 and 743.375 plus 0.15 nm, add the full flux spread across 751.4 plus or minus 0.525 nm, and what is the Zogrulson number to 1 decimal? 11.8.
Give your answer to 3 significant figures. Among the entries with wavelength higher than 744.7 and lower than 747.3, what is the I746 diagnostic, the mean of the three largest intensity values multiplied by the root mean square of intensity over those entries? 135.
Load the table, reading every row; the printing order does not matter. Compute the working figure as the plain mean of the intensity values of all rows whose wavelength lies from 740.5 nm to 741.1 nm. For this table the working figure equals 11.50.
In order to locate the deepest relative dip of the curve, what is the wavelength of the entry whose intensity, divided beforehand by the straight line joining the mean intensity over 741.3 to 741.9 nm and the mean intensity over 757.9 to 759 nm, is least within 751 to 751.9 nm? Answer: 751.10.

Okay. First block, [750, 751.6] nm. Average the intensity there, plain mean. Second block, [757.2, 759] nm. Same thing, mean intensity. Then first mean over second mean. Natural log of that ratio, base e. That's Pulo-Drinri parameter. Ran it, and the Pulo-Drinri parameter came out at 0.045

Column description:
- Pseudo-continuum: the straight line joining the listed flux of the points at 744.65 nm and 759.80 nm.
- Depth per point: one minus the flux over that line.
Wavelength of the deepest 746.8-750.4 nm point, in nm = 750.20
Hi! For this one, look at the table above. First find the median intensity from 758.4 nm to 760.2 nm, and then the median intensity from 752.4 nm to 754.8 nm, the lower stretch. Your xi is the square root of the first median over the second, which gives 0.96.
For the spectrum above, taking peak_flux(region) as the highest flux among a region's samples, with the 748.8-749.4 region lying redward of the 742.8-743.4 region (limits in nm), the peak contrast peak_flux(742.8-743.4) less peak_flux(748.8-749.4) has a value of 0.10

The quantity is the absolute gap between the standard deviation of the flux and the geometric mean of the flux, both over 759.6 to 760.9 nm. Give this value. 10.5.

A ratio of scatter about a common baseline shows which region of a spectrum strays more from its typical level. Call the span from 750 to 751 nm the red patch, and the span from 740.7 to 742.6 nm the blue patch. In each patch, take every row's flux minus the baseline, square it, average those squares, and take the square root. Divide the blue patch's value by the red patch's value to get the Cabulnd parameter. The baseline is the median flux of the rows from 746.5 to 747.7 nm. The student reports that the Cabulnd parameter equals 0.21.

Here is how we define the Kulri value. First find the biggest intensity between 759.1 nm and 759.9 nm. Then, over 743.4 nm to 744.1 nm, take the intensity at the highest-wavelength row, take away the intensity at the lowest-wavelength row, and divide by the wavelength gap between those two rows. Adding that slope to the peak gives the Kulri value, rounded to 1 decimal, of 10.3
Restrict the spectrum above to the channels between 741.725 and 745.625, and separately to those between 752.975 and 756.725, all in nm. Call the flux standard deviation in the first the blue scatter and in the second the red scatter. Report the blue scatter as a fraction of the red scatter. 0.35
